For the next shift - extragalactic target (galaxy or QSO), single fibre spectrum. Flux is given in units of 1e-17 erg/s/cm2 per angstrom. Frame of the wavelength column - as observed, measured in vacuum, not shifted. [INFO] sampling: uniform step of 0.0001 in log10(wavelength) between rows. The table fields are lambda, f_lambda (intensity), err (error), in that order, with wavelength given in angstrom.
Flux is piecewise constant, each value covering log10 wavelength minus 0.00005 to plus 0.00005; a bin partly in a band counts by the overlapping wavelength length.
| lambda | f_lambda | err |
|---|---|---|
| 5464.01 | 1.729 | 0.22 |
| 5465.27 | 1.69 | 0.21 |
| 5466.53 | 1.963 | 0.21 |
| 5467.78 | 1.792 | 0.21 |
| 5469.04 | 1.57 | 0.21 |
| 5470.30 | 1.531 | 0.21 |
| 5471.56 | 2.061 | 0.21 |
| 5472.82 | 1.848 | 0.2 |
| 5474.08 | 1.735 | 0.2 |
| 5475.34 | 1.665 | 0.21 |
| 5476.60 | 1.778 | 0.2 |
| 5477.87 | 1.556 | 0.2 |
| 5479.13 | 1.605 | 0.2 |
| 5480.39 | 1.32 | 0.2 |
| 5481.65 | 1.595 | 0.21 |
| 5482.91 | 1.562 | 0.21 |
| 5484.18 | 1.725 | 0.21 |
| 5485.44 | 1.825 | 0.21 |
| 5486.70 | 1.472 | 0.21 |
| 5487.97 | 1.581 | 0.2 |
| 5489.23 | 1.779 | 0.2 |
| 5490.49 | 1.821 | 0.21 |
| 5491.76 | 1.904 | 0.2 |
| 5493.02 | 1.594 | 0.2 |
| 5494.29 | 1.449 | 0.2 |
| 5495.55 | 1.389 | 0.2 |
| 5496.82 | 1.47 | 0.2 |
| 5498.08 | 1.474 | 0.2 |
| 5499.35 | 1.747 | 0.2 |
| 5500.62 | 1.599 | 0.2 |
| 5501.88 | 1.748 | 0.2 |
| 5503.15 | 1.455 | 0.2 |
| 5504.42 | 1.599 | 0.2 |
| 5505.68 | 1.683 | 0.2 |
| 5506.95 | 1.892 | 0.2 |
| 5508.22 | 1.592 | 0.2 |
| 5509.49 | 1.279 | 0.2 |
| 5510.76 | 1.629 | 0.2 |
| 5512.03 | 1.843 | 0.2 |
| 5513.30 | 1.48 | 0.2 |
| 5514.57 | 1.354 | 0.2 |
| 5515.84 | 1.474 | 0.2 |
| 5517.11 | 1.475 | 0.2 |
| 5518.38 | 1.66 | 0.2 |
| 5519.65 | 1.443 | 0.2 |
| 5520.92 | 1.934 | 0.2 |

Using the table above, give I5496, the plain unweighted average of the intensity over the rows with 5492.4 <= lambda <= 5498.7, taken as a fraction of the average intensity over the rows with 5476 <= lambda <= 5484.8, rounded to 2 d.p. 0.93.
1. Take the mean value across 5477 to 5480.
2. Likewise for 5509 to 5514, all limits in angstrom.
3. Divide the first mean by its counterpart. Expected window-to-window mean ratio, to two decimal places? 1.01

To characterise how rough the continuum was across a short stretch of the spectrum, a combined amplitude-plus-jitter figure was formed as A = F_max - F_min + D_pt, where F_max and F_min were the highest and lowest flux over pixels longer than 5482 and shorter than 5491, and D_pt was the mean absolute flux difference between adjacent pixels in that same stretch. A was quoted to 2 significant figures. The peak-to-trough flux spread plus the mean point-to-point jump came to 0.51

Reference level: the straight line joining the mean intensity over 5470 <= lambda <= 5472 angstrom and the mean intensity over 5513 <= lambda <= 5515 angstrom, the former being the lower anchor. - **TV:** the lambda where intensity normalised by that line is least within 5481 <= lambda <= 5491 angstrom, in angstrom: 5486.70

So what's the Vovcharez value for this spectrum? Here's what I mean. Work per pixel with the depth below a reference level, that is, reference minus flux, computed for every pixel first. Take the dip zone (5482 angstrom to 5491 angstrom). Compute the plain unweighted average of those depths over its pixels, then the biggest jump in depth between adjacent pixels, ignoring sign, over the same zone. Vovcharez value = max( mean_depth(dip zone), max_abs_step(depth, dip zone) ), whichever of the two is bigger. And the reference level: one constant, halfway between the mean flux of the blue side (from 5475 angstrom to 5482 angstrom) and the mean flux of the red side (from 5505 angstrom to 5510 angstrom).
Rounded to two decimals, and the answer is 0.35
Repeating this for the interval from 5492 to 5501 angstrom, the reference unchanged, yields 0.27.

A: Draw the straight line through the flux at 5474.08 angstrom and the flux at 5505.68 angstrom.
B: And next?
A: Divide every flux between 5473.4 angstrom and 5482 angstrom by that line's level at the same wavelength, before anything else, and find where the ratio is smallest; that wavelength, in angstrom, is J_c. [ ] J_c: 5480.39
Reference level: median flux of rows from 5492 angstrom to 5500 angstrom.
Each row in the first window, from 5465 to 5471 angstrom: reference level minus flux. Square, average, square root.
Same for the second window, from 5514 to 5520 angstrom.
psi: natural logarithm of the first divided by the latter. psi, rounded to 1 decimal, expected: 1.0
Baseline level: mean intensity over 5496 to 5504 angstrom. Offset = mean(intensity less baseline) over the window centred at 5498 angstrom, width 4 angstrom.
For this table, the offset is -0.02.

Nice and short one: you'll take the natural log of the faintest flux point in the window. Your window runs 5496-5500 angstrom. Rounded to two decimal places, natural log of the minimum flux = 0.39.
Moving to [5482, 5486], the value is 0.45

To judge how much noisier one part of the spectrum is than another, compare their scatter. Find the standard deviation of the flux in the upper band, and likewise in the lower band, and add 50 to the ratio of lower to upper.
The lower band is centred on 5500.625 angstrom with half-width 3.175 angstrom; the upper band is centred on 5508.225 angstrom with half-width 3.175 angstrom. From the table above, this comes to 50.6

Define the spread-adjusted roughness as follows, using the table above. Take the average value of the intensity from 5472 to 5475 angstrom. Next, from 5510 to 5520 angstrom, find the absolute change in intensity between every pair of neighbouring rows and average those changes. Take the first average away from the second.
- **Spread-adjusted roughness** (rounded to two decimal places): -1.62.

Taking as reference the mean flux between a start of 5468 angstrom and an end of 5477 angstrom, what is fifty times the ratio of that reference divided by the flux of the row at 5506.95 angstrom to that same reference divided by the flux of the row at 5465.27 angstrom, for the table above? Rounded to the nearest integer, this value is 45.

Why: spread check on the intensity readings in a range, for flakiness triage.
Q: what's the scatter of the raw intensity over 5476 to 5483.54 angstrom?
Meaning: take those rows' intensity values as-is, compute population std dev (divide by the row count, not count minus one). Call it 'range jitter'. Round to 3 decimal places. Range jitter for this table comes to 0.134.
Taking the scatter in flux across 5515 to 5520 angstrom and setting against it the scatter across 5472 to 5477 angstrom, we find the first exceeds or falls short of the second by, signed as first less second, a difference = 0.02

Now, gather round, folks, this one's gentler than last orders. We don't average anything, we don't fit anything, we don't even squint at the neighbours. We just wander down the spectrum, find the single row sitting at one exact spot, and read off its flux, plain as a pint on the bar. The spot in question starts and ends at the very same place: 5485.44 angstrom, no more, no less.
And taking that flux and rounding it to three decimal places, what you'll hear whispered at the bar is 1.825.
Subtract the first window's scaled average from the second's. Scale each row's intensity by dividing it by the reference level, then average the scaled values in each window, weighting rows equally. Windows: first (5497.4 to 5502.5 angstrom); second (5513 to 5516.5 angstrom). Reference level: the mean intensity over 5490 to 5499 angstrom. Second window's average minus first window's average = -0.13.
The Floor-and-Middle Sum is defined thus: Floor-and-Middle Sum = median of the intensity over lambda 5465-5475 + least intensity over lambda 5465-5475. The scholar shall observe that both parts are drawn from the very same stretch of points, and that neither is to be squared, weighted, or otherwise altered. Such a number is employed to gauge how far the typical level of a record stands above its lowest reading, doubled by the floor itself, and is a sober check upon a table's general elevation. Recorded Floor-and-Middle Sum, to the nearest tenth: 3.3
